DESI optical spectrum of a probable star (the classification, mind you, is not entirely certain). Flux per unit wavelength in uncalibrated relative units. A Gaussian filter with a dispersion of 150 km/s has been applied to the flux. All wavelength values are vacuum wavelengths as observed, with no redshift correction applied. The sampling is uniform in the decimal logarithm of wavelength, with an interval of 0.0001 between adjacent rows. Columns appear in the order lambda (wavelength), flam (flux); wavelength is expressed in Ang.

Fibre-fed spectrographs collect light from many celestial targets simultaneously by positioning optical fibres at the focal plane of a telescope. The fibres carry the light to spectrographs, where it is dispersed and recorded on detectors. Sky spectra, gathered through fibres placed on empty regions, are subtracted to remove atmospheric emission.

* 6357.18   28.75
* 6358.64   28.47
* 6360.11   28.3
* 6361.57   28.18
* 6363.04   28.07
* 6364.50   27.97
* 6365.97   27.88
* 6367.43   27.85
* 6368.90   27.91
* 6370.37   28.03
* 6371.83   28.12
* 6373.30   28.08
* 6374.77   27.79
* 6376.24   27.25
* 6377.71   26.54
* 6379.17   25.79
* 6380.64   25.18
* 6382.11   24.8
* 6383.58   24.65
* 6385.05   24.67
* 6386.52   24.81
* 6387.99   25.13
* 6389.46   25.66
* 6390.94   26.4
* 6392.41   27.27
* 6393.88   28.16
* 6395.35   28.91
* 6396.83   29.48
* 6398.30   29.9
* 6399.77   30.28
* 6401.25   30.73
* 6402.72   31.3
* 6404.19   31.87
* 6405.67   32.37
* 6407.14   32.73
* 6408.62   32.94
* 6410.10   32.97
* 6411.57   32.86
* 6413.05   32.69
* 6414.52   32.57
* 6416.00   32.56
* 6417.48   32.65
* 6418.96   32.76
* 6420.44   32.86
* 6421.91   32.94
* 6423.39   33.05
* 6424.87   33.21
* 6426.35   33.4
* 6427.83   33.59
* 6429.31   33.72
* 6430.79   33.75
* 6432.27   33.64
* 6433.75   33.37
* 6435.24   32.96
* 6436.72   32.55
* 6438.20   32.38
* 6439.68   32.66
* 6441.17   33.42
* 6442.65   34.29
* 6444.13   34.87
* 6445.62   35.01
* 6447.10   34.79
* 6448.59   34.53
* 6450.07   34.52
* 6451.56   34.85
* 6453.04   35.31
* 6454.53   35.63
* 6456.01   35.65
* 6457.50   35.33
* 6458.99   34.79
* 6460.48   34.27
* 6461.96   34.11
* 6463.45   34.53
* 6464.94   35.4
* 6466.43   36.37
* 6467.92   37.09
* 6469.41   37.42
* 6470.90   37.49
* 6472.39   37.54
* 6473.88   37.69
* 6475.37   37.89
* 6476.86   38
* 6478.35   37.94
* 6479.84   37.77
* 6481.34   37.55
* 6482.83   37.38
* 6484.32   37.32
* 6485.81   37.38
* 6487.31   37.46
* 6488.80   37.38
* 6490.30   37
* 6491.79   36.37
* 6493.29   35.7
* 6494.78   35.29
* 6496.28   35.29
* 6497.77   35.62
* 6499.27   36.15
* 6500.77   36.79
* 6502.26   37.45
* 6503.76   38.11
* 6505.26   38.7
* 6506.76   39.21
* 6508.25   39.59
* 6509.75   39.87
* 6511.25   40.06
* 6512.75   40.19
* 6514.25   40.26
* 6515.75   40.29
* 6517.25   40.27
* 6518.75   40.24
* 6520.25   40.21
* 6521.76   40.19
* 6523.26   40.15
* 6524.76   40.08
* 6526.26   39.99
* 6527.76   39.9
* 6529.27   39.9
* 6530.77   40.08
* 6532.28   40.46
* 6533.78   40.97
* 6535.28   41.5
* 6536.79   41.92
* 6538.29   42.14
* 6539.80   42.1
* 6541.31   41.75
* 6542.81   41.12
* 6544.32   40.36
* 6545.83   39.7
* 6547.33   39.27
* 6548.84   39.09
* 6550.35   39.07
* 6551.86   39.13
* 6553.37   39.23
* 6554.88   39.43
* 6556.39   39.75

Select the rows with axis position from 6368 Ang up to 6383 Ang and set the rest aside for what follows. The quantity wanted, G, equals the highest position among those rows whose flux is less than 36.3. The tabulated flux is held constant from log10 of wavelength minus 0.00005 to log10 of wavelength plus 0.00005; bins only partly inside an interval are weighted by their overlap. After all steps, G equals 6382.11 Ang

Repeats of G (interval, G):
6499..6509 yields 6499.27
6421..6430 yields 6429.31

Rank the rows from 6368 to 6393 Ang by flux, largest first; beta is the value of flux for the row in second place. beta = 28.08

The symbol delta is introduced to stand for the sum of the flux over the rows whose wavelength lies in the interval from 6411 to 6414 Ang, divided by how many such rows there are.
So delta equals 33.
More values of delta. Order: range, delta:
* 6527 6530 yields 40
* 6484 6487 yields 37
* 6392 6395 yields 28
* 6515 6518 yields 40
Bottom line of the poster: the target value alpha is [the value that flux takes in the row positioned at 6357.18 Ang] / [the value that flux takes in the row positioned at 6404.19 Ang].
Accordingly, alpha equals 0.90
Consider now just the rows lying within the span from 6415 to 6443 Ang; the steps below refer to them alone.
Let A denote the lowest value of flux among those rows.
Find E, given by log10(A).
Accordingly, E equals 1.51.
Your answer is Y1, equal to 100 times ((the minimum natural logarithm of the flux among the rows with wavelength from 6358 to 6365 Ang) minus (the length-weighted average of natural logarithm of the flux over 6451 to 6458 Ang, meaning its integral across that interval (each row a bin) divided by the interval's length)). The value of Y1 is -24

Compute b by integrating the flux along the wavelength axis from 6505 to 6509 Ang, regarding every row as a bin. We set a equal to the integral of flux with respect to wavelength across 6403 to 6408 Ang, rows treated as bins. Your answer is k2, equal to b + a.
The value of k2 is 318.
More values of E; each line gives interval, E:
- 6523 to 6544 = 1.60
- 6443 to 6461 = 1.53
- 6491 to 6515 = 1.55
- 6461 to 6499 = 1.53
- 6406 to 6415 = 1.51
